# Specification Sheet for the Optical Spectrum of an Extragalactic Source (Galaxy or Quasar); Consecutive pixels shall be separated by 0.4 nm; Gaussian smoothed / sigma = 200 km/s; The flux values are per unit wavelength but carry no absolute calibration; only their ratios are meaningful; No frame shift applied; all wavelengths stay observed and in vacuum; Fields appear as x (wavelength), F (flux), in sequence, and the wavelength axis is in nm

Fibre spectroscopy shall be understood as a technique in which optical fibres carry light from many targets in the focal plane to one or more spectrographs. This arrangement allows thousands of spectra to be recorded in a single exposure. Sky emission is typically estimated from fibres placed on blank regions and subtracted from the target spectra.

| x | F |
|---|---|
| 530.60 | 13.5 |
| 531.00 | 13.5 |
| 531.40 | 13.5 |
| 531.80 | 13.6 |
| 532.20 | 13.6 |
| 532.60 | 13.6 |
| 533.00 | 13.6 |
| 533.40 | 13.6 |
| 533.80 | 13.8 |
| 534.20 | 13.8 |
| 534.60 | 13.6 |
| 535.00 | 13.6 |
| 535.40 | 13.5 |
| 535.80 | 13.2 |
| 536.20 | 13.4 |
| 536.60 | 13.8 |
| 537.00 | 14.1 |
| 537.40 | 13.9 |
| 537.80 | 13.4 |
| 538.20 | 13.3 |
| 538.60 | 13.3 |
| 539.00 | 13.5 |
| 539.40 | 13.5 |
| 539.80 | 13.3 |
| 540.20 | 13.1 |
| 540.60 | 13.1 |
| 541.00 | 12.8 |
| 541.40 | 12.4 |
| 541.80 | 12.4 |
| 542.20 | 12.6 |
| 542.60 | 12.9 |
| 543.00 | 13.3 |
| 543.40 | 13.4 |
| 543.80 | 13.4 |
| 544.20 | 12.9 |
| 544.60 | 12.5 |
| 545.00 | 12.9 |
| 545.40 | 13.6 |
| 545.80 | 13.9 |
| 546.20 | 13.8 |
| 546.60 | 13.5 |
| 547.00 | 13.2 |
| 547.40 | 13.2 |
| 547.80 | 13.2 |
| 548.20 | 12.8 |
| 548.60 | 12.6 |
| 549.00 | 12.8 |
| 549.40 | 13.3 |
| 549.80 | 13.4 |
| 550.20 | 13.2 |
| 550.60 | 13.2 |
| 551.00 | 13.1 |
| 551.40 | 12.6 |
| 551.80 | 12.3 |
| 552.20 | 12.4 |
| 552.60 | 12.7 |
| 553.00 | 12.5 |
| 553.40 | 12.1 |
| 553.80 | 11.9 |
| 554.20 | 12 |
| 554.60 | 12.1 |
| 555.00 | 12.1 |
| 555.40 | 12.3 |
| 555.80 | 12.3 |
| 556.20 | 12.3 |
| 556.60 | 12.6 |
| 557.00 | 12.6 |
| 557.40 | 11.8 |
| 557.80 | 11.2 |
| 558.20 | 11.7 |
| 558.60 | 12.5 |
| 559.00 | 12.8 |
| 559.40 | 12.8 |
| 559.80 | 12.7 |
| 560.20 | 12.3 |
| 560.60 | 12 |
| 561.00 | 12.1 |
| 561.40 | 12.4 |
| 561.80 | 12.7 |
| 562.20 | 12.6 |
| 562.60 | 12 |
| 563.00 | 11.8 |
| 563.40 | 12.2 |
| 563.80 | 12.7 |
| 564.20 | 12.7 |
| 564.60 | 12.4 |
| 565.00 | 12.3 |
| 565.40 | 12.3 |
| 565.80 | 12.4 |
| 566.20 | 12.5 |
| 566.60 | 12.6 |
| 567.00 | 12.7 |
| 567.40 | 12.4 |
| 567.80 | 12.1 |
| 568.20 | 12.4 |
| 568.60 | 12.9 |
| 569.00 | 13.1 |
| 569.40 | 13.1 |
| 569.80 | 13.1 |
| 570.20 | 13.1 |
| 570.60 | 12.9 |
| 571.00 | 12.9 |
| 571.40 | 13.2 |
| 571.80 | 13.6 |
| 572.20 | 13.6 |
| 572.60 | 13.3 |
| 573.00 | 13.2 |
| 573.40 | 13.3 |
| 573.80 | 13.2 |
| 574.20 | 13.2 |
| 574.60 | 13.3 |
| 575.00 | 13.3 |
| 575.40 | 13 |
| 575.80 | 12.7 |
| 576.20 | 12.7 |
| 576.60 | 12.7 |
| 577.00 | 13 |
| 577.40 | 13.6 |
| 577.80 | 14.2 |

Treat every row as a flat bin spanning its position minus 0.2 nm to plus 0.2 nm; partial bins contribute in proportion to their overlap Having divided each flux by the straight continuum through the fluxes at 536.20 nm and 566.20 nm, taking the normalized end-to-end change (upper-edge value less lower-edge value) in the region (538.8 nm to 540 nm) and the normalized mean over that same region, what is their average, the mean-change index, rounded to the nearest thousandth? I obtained 0.498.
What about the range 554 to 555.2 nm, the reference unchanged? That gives 0.474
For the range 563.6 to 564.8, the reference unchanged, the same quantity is 0.491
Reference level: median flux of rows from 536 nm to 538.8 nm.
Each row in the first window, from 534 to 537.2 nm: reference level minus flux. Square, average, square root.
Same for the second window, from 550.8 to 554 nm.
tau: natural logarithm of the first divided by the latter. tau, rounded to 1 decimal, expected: -1.1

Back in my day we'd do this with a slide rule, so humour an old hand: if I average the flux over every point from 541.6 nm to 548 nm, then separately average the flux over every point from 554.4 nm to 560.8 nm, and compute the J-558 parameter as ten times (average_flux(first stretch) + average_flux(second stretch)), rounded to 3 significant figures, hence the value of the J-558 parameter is 254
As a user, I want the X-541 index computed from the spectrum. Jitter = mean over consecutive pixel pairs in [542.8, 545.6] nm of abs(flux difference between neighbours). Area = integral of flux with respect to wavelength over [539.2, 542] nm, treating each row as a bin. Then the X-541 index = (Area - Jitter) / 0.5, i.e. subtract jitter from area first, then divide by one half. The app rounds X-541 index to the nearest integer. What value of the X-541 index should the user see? 72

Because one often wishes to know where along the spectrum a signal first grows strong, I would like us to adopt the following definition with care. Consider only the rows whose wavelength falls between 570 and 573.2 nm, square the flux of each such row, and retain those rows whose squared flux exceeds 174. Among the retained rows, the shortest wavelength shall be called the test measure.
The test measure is 571.40 nm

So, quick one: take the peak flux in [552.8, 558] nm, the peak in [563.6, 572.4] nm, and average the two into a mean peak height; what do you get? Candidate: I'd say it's 13.1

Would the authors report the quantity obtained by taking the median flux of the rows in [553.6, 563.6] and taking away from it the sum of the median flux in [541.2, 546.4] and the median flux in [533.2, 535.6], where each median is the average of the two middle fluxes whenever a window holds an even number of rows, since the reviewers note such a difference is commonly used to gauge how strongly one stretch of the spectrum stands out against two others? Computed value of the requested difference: -14.2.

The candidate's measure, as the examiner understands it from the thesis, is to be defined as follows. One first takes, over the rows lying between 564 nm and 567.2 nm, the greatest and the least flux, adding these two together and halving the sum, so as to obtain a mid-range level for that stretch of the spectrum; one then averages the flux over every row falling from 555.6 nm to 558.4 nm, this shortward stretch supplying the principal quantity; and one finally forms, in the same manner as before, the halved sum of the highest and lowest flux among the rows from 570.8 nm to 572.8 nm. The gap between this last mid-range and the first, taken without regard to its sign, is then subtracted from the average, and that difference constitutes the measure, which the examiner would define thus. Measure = 11.3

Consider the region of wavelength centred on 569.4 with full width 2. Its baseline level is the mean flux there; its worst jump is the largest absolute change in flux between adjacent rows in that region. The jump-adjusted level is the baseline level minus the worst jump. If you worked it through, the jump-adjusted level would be 12.9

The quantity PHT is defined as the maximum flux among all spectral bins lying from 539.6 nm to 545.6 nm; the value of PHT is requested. 13.6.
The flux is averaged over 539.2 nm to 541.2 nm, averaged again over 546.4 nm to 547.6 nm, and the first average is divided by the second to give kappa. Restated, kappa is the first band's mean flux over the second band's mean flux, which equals 0.99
